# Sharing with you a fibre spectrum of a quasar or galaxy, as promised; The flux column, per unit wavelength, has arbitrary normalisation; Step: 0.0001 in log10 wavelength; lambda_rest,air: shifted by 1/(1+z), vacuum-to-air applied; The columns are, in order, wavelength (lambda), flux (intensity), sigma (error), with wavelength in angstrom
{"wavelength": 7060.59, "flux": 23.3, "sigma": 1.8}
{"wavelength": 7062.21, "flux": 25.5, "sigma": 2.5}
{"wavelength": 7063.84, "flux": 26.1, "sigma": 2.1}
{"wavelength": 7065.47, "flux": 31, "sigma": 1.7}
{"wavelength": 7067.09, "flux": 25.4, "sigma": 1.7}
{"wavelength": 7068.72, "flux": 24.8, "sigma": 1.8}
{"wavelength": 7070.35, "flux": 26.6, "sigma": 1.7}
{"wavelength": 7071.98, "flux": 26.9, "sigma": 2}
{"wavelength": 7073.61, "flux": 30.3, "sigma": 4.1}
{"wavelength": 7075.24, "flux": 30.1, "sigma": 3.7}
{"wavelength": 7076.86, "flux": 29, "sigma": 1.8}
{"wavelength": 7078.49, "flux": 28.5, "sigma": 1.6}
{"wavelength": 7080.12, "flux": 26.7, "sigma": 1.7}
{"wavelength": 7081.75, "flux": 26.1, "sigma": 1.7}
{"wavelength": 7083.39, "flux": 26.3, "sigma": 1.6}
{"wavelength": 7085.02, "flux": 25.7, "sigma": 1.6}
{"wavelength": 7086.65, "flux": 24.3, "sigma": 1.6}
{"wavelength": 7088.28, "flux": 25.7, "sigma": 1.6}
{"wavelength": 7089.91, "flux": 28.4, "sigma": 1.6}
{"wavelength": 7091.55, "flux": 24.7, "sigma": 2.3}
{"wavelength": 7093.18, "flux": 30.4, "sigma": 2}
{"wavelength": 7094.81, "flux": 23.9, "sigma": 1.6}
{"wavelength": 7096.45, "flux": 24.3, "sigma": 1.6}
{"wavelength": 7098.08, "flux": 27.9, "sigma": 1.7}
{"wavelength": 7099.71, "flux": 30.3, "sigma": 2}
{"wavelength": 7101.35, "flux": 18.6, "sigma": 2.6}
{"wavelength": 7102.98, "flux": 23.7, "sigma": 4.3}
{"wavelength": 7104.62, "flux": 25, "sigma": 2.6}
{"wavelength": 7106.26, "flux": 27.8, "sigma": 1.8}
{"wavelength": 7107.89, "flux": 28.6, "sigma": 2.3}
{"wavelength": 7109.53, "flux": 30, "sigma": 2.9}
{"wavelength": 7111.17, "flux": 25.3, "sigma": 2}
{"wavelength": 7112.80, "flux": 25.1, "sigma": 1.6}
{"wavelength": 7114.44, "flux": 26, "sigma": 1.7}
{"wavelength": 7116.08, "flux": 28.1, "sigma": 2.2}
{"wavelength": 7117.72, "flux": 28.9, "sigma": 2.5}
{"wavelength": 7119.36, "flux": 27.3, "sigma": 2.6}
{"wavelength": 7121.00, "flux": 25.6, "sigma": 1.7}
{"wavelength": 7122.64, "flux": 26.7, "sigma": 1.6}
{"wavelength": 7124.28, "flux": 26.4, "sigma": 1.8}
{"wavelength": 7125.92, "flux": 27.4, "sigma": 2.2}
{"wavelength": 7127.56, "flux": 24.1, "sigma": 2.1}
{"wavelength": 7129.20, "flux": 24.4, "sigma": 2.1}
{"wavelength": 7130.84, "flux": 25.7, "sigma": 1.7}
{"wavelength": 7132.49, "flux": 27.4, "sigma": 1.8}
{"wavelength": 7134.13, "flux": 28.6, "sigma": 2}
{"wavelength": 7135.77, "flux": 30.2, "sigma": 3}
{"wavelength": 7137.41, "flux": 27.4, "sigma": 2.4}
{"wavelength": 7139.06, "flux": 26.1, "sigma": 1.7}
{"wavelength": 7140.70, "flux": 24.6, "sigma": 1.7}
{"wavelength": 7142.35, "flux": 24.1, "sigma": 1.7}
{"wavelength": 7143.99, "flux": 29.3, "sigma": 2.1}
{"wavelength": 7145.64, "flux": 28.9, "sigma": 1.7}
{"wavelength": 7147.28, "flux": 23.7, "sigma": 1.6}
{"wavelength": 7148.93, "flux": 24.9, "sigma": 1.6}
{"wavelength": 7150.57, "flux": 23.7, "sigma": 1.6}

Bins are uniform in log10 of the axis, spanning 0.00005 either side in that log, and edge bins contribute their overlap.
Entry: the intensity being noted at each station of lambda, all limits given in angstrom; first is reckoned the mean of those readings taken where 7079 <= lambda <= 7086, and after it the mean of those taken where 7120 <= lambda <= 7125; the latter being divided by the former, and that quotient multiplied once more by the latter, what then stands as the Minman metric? 26.3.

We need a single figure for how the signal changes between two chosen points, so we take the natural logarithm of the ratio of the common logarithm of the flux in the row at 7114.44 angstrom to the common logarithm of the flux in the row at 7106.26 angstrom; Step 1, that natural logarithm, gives -0.02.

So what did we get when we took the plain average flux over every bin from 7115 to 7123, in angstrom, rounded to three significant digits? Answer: 27.3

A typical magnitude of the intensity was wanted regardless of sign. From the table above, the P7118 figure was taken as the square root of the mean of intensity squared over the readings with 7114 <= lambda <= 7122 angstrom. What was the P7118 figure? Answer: 27.2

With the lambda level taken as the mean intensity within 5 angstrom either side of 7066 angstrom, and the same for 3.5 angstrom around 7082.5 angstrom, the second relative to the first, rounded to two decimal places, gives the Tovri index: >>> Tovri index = 0.99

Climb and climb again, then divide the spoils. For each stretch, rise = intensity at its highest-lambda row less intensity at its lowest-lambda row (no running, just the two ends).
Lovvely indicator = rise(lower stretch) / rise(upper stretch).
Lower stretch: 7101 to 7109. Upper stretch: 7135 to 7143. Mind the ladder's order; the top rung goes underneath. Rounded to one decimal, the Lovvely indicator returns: -1.6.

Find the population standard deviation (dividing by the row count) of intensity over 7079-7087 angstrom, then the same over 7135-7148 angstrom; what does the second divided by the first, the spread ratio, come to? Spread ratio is 2.9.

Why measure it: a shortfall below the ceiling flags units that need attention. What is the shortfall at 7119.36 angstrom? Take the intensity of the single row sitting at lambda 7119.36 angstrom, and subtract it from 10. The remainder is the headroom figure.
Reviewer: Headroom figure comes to -17.3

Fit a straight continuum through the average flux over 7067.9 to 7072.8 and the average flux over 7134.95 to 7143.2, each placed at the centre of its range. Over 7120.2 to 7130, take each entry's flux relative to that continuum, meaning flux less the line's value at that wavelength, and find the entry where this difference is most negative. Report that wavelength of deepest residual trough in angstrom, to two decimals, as 7127.56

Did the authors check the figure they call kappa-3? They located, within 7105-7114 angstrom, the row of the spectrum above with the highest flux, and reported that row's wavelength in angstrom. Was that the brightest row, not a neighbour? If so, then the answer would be 7109.53 angstrom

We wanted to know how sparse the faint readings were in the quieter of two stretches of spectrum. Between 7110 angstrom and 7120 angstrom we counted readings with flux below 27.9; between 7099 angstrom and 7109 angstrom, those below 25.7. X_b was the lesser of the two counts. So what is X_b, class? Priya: 3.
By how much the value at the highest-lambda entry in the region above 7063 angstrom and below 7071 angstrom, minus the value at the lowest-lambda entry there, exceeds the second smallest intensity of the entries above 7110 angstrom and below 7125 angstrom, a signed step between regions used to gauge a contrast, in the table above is -25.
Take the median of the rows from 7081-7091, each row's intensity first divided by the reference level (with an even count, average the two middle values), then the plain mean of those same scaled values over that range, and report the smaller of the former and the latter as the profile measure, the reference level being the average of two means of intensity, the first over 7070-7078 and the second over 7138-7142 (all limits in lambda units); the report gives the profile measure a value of 0.96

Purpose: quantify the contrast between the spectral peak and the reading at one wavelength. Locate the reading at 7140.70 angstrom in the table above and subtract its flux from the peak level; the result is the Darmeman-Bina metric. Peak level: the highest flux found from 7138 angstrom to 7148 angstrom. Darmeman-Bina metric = 4.7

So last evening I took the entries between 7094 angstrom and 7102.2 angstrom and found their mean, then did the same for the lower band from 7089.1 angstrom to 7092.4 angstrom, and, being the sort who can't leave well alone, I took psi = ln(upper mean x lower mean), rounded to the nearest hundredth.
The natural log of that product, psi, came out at 6.50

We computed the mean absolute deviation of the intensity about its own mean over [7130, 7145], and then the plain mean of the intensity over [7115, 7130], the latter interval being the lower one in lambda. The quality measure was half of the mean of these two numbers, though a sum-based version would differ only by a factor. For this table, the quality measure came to 7.06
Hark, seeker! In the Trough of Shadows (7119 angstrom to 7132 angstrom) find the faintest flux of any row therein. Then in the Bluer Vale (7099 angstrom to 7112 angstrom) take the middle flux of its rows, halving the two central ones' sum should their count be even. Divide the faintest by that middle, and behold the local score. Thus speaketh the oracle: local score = 0.91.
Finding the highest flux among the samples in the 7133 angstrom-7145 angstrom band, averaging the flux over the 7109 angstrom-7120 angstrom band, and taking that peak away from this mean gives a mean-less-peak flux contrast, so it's -3.0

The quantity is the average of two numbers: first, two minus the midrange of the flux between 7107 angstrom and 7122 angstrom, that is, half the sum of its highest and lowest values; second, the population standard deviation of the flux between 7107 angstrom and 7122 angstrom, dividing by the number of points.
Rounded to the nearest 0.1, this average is -11.9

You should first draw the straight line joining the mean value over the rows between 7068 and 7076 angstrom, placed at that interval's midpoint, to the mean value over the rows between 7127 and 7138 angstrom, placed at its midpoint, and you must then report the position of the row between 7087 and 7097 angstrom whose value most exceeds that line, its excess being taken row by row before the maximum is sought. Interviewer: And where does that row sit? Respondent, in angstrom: 7093.18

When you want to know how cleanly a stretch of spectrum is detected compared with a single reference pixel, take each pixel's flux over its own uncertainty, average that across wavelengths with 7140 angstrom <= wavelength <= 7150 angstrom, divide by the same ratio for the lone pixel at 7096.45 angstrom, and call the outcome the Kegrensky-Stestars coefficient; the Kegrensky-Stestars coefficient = 0.99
